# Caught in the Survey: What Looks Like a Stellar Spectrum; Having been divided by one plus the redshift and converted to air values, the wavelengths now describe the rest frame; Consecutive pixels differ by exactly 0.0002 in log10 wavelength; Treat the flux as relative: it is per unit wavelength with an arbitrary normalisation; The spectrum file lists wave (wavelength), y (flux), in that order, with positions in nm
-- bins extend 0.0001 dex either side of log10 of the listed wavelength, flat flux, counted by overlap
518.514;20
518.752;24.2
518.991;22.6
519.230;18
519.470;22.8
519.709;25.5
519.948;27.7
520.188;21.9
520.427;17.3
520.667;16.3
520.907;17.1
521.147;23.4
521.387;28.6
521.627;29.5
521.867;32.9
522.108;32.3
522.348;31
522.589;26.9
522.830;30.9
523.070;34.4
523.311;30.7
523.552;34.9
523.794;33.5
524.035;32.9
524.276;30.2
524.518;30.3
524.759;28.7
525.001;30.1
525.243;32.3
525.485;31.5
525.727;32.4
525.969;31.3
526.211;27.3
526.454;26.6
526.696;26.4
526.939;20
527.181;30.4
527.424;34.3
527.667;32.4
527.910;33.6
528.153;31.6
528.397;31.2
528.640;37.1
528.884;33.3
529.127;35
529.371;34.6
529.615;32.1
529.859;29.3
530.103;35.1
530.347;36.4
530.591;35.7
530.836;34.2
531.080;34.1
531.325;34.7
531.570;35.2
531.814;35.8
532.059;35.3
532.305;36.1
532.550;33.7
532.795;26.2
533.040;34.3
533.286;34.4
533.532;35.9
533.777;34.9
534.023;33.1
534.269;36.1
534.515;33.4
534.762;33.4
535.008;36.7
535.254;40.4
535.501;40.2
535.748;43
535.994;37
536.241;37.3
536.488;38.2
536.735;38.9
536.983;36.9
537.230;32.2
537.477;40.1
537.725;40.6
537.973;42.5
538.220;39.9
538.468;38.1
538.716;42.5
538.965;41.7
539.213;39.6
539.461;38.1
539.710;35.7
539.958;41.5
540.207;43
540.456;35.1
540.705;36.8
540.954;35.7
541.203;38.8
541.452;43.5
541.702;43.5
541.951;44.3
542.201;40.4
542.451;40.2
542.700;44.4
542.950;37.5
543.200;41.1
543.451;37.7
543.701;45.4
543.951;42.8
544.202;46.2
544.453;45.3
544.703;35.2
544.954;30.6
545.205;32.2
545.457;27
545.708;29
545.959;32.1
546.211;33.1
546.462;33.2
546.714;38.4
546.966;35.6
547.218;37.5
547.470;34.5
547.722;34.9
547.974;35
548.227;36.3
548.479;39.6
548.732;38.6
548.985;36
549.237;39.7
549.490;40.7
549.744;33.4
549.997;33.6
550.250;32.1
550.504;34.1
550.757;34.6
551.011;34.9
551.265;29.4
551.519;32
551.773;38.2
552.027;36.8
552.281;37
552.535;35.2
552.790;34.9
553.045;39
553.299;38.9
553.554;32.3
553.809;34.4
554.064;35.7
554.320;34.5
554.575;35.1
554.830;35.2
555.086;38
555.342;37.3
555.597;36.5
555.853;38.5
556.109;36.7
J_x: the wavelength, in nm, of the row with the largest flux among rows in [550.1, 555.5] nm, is 553.045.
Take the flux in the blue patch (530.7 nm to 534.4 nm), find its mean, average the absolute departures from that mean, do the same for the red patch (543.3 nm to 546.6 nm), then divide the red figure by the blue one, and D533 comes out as 4.2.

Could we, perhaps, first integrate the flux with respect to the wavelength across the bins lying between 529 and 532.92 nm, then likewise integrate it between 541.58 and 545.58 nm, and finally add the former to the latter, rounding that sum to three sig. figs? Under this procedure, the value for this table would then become 292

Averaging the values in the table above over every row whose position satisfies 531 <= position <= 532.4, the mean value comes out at 35.2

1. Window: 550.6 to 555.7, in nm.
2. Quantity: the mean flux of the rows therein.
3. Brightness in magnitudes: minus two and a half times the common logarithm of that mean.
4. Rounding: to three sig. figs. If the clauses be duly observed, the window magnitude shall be -3.88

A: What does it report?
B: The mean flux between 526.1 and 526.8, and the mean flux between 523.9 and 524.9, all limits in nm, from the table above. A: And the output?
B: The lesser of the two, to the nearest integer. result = 27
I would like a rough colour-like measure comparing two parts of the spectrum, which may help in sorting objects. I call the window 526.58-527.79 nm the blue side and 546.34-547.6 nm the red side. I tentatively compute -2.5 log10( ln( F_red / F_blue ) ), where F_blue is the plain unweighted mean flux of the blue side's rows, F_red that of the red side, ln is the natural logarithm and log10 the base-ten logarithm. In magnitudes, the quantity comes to 1.6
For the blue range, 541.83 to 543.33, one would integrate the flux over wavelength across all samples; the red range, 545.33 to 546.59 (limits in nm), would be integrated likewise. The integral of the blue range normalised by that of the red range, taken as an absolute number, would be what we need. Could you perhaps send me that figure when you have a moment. 1.6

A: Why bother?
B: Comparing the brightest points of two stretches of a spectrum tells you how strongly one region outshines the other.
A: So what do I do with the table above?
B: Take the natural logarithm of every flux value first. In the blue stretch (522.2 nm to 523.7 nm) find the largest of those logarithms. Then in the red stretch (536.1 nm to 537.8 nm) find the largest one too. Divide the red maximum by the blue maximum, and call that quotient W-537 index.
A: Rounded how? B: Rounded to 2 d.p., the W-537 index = 1.04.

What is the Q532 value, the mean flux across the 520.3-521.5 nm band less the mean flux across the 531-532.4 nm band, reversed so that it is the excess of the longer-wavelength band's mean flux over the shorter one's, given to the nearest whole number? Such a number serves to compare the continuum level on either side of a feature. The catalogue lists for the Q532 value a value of 15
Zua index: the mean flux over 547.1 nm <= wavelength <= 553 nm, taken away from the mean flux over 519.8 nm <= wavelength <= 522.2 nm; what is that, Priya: -11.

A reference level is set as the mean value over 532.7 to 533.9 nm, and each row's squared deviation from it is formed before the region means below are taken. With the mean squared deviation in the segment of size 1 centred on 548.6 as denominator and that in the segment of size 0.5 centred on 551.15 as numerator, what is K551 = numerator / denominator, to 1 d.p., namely 0.4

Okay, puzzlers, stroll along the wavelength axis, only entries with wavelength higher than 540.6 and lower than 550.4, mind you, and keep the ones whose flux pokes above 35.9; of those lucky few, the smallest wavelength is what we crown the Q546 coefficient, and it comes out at 540.705 nm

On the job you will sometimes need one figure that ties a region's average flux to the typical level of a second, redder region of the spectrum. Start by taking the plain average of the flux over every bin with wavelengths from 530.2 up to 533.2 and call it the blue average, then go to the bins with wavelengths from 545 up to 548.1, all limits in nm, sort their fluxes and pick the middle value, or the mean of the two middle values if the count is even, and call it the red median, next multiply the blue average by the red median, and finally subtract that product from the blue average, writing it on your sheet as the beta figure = -1127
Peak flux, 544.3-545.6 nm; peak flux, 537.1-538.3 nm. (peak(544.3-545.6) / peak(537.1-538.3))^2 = 1.1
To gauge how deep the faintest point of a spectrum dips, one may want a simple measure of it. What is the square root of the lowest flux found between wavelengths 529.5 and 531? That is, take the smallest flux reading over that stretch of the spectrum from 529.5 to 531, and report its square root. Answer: 5.4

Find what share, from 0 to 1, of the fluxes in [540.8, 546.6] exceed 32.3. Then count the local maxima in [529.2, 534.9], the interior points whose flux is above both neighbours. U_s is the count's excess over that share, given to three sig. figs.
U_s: 4.22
